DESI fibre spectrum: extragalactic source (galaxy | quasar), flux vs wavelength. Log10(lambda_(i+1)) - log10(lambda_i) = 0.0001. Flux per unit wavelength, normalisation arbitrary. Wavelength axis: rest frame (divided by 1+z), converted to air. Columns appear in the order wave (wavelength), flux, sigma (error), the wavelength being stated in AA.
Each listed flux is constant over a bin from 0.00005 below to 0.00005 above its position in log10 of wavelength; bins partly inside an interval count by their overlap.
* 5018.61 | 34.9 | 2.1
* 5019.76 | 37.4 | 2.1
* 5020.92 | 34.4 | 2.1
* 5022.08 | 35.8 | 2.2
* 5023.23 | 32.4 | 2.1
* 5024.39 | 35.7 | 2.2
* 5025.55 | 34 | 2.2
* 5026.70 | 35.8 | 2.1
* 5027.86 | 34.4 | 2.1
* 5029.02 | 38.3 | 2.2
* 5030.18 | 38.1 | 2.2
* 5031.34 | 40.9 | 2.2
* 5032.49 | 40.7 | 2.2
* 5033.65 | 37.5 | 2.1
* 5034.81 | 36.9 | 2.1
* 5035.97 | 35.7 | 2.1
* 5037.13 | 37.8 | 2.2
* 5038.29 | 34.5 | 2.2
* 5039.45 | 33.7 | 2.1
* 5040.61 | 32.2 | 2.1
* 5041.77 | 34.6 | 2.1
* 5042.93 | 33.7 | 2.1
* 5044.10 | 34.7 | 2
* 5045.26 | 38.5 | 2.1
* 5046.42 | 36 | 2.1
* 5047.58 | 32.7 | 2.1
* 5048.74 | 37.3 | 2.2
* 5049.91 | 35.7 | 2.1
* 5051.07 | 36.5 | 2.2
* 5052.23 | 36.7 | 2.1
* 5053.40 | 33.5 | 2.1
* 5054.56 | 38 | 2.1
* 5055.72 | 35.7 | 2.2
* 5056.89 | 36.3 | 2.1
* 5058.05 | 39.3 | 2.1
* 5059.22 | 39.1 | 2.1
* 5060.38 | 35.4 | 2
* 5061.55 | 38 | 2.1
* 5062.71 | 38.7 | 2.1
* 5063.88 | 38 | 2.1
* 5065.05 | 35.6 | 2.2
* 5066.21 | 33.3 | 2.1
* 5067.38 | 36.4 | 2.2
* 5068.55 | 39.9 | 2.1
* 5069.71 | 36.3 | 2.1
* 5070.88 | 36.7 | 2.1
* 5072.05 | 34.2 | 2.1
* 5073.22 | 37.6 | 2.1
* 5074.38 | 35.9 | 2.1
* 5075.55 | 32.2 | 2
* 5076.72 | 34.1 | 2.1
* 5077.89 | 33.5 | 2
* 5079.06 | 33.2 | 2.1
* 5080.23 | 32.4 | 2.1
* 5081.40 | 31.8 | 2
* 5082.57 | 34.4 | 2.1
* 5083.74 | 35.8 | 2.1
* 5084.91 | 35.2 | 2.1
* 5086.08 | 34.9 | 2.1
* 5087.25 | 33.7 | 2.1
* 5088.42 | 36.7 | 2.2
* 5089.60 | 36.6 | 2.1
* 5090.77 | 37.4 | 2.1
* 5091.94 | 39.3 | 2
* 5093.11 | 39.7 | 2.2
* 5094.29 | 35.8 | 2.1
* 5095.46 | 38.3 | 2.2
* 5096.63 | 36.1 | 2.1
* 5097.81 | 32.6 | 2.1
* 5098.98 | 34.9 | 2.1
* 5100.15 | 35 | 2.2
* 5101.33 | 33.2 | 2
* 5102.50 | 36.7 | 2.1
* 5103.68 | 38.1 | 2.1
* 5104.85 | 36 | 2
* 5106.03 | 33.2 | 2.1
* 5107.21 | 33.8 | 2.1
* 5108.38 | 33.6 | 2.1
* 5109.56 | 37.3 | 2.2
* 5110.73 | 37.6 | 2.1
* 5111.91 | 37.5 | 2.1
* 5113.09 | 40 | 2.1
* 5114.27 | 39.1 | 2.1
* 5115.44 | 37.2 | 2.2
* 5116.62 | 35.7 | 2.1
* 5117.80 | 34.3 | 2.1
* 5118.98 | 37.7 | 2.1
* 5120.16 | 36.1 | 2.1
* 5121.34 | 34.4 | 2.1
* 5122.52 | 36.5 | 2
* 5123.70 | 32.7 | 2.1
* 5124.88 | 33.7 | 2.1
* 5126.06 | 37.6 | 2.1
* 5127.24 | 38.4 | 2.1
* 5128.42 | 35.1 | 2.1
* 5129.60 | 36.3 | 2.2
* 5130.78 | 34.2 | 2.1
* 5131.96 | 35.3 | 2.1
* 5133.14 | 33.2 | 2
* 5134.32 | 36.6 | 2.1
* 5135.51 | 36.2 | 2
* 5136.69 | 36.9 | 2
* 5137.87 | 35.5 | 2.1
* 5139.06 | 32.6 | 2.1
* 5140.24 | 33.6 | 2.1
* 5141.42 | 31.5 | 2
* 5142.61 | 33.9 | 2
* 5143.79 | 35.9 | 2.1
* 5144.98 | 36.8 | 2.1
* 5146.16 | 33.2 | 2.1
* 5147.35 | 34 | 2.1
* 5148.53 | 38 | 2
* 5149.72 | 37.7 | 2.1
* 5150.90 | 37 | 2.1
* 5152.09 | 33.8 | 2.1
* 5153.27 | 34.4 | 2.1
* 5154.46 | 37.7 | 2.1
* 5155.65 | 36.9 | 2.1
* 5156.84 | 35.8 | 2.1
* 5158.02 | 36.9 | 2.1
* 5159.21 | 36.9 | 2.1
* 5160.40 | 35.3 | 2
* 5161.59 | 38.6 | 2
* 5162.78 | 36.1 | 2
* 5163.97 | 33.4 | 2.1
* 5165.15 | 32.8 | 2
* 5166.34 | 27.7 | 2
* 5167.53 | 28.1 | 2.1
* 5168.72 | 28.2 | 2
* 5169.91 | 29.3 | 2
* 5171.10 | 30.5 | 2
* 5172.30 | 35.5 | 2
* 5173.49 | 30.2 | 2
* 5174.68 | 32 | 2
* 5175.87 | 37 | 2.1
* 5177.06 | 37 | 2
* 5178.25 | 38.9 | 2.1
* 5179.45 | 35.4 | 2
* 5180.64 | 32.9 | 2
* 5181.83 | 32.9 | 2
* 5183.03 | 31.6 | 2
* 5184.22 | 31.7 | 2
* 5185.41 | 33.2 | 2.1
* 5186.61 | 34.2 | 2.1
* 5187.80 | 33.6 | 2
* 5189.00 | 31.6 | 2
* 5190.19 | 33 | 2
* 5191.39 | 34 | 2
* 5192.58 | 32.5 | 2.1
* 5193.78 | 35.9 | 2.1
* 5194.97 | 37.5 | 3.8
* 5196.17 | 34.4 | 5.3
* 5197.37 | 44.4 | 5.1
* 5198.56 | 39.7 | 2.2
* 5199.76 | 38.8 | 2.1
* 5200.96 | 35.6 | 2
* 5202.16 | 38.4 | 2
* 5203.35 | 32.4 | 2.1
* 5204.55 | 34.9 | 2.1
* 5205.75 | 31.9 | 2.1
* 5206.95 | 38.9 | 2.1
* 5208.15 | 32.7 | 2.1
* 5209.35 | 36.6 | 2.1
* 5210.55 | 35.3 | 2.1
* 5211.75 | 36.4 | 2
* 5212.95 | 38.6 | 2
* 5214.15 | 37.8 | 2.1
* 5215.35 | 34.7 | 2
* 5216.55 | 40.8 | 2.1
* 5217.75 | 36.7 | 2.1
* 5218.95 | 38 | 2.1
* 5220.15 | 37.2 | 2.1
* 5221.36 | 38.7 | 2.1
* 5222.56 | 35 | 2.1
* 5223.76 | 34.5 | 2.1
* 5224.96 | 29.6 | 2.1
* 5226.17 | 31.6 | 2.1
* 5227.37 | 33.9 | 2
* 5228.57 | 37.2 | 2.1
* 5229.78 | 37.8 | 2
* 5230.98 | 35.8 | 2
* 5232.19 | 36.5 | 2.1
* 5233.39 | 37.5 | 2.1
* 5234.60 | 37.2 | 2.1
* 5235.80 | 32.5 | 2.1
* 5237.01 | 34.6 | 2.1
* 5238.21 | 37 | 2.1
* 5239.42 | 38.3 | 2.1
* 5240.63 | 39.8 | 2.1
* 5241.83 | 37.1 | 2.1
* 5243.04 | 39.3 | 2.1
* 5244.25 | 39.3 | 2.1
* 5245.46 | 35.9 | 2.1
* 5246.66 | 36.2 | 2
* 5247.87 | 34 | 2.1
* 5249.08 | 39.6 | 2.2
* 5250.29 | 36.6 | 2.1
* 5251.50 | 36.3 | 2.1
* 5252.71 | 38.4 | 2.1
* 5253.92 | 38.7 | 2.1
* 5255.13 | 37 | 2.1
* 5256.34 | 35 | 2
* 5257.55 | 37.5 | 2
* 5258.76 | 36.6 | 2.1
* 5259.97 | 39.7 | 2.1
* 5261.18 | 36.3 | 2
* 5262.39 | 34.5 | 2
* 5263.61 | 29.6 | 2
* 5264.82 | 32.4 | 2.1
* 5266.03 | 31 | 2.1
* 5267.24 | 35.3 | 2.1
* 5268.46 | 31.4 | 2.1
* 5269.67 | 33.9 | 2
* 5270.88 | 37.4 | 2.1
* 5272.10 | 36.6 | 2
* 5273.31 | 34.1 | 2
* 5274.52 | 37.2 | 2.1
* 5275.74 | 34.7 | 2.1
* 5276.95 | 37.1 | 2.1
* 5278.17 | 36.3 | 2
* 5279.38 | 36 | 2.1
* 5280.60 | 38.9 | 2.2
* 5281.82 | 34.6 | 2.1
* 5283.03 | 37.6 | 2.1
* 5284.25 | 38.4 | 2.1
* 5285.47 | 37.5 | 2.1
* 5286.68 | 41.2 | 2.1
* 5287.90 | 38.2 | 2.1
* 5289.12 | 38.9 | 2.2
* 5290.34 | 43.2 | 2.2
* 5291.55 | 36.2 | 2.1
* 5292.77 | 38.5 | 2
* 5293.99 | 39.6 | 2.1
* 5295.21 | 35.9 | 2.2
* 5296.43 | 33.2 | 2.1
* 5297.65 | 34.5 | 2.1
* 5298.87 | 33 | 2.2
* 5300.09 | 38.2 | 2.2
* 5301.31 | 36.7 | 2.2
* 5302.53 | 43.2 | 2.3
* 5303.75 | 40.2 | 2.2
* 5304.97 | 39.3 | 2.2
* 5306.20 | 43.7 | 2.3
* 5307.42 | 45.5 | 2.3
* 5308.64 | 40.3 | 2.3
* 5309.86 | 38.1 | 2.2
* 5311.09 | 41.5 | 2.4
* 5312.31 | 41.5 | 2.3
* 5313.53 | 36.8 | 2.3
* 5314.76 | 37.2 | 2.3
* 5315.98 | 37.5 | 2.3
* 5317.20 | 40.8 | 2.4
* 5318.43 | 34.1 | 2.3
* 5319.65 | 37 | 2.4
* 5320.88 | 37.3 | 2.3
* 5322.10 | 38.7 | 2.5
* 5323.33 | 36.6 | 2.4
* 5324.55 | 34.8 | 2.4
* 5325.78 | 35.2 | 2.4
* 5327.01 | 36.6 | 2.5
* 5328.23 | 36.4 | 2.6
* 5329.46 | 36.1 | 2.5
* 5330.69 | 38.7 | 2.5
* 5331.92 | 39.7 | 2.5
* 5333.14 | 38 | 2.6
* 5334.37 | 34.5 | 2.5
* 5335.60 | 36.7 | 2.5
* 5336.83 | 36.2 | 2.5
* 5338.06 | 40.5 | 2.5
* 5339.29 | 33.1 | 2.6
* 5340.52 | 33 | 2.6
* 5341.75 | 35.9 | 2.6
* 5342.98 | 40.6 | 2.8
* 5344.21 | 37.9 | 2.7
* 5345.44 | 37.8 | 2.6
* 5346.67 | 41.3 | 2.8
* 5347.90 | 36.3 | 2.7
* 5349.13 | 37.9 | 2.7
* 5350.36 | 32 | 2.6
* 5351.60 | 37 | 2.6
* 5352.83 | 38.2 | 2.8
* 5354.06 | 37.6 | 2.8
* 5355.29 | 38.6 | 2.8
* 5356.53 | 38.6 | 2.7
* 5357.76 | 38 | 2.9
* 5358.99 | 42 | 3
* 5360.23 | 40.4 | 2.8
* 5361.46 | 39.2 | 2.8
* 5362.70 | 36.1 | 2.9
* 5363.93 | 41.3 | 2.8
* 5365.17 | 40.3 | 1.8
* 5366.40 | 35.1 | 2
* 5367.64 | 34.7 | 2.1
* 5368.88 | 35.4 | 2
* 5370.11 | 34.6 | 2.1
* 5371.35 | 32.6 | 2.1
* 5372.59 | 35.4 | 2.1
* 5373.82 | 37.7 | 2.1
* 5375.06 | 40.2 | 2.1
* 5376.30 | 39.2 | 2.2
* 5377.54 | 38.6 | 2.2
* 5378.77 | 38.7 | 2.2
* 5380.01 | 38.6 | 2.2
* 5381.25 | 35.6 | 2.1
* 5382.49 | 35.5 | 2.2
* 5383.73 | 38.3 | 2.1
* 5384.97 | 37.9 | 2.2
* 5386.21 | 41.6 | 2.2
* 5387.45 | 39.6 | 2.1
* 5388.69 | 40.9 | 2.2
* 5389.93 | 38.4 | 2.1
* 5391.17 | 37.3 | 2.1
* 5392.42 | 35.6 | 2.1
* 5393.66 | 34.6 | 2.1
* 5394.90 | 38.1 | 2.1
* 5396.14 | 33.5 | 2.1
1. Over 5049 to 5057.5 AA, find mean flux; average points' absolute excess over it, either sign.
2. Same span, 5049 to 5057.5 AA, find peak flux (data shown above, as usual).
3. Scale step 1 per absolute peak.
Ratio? 0.025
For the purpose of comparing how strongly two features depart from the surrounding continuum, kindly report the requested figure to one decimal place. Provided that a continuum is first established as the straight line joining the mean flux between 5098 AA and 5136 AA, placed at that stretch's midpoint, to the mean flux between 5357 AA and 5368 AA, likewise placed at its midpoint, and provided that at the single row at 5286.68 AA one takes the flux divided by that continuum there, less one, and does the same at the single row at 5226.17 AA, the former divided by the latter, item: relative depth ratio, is -0.6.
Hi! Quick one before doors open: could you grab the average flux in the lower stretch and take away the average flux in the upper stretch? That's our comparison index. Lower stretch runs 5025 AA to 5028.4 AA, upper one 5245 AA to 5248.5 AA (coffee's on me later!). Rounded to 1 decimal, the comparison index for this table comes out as -0.6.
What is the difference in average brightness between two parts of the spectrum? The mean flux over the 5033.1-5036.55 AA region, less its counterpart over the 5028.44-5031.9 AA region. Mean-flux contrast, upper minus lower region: -2.4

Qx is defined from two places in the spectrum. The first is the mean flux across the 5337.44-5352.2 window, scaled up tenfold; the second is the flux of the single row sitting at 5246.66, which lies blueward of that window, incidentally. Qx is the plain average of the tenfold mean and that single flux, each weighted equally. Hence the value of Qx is 203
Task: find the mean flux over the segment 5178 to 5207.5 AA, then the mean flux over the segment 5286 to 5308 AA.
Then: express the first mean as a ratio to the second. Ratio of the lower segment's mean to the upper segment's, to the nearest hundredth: 0.90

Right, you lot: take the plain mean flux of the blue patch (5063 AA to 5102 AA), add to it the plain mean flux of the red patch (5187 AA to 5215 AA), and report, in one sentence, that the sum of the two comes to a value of 71.3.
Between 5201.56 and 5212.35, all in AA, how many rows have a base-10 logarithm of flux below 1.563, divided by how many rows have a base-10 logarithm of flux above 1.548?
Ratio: 1.5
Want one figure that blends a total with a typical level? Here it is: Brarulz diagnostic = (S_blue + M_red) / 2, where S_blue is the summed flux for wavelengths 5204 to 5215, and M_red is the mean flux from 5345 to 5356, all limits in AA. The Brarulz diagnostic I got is 180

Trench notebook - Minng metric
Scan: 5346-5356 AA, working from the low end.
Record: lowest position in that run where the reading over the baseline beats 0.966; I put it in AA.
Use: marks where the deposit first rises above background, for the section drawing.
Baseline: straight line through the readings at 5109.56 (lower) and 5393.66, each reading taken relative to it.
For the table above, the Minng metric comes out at 5346.67 AA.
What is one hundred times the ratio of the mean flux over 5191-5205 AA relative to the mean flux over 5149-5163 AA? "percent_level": 100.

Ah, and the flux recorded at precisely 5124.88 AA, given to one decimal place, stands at 33.7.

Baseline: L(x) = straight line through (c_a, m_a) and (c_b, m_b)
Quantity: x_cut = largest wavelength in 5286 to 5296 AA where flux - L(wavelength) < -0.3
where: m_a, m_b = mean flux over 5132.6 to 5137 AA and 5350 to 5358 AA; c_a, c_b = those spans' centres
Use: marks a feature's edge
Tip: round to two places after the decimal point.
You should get 5295.21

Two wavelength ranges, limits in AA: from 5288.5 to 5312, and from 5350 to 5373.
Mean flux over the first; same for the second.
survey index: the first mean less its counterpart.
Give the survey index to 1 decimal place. 1.7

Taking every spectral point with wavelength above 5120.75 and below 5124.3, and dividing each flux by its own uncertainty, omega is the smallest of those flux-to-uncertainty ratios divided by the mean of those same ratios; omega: 0.931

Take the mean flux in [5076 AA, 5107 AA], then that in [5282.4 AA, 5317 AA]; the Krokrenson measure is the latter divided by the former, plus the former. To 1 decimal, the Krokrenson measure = 36.4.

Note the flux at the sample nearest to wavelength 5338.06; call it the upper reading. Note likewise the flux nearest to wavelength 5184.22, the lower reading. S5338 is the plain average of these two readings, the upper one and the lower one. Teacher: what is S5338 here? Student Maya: 36.1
